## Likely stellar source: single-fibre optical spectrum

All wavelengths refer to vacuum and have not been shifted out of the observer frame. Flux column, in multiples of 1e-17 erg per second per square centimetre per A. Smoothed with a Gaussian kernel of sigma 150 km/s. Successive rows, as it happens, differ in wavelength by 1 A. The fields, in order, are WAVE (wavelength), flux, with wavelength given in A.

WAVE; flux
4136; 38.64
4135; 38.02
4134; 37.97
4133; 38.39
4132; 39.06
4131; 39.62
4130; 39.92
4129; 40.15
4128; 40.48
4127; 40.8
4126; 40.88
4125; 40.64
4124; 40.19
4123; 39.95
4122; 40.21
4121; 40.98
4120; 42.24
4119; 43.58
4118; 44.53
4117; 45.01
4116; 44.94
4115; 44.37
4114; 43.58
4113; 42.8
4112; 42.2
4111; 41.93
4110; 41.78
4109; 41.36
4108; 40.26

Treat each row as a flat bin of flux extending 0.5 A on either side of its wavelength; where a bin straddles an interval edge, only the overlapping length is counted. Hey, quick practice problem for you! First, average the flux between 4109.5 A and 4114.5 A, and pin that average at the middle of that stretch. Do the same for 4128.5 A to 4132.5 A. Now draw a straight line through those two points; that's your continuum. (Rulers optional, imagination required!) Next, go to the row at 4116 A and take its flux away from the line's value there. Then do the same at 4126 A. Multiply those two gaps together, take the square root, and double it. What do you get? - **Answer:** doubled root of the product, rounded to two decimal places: 2.53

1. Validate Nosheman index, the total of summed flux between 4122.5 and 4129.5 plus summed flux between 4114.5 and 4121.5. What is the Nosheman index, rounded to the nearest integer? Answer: 589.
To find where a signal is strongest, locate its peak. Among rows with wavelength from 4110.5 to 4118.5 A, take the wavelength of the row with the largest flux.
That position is 4117 A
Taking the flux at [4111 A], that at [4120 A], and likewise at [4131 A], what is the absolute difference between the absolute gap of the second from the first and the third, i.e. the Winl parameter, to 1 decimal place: 39.3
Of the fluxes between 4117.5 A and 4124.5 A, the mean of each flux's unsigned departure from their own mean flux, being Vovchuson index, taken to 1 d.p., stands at 1.5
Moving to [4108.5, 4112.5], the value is 0.2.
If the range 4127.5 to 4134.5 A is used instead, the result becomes 0.8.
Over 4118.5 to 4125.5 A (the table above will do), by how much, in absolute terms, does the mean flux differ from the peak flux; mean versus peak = 2.5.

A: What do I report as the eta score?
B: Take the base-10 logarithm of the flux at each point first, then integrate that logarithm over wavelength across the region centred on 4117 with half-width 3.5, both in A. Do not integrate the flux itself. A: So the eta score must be 12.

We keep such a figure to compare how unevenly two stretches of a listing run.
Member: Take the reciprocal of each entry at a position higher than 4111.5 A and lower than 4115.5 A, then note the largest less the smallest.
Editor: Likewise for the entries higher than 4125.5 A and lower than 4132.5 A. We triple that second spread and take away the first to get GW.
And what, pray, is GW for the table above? 0.0023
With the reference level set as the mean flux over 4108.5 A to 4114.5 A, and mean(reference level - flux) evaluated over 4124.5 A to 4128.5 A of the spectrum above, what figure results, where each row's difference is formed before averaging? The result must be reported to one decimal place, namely 1.6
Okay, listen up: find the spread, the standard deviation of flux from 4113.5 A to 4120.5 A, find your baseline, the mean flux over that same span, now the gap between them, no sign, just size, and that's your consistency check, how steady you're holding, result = 43.1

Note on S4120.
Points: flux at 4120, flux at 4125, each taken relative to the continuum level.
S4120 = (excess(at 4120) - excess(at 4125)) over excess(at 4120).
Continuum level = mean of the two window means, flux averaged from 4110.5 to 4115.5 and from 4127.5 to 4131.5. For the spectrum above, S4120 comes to 2.19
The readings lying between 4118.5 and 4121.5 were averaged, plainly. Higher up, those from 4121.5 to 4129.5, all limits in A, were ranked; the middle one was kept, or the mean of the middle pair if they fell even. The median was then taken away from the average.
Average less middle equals 2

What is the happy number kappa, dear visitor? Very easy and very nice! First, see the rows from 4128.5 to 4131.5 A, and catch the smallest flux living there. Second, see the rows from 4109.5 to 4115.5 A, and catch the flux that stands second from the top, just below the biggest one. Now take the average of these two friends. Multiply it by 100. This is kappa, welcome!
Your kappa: 4160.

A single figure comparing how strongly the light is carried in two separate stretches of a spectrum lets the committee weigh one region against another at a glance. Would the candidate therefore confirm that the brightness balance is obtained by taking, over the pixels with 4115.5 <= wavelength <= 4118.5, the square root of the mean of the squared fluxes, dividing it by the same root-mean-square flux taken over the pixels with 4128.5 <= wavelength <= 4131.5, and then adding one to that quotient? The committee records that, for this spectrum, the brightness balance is 2.12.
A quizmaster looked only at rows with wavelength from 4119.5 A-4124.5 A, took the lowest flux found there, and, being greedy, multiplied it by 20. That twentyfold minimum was 799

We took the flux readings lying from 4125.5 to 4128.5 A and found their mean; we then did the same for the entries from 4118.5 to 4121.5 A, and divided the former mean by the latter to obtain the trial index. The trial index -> 0.963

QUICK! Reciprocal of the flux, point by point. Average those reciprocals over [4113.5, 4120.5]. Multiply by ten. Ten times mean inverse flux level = 0.227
